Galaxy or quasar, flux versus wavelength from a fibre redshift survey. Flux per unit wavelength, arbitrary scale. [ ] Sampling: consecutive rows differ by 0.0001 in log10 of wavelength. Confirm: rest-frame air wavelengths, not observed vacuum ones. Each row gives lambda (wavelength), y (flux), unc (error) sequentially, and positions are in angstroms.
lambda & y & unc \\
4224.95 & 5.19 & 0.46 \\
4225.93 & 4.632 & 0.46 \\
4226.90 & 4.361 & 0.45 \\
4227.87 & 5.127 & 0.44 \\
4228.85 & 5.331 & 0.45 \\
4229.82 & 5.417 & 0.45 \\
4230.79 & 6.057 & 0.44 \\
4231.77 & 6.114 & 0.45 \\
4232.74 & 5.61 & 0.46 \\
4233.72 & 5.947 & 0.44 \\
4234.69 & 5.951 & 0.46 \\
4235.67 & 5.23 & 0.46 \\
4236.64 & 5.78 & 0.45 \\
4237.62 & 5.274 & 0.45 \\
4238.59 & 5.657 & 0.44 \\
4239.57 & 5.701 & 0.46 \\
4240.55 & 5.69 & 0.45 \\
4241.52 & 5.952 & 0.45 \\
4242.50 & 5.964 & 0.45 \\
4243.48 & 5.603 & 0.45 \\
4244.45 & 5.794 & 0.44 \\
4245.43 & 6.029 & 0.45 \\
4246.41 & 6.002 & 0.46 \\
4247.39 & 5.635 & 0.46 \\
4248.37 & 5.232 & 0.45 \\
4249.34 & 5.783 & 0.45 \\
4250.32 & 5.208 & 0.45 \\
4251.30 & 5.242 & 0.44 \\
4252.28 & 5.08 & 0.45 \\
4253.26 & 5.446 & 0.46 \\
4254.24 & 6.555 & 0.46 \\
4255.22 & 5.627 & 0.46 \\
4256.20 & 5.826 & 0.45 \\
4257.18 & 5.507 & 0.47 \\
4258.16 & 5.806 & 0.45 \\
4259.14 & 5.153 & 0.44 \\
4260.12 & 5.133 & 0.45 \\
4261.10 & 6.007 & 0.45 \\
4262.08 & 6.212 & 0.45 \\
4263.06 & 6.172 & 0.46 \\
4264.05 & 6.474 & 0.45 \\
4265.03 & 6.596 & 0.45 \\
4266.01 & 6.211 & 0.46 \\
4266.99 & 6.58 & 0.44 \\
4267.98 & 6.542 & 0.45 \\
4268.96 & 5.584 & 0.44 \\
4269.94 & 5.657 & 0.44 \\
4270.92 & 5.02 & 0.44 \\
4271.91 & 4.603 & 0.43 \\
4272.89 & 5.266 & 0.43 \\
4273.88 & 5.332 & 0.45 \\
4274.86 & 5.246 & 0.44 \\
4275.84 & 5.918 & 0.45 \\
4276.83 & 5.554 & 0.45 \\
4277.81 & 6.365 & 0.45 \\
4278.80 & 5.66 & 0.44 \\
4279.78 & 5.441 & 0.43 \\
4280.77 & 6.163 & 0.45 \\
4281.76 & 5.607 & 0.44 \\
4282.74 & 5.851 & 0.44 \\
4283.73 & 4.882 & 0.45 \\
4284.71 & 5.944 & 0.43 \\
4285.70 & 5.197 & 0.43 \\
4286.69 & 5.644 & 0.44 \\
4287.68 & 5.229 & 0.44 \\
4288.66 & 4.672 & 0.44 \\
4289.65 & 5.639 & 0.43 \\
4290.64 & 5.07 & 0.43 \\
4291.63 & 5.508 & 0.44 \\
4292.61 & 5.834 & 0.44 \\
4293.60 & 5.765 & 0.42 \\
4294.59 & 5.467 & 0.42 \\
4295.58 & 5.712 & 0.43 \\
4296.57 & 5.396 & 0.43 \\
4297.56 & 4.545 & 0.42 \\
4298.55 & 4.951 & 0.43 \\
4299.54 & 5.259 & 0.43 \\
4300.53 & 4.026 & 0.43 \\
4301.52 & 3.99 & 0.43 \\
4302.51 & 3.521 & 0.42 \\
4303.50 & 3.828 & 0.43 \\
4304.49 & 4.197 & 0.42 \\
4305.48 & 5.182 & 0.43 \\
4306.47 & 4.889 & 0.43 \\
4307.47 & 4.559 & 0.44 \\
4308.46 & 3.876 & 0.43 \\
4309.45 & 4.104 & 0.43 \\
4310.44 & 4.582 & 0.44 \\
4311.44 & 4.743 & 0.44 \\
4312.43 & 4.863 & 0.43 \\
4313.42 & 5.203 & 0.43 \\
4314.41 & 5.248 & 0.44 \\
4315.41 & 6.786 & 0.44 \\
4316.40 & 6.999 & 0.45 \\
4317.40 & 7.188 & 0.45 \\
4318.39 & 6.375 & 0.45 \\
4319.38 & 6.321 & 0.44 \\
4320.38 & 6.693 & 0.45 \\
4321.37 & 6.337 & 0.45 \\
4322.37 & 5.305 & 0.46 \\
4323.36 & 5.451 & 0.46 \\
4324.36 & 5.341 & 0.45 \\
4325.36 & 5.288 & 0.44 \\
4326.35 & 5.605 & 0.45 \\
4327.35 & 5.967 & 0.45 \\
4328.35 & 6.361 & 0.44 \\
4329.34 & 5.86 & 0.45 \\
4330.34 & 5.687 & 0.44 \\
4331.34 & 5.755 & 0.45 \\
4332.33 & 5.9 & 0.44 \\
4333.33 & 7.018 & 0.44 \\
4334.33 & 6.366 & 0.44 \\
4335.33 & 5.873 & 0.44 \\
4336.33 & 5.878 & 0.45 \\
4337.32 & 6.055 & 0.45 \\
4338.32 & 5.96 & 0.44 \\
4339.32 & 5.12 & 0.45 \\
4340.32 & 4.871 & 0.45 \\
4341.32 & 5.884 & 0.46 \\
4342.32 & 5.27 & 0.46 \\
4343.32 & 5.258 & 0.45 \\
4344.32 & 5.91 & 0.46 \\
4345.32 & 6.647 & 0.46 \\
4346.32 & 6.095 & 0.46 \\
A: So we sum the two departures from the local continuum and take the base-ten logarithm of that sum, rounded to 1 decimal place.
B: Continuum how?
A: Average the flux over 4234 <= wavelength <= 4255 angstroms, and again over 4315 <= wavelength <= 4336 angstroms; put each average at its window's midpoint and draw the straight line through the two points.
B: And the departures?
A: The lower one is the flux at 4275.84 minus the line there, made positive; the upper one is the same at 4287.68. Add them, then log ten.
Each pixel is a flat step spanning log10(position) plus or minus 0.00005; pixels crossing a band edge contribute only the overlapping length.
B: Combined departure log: -0.1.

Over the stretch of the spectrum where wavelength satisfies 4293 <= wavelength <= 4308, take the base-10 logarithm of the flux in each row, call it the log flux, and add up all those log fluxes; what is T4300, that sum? 10.1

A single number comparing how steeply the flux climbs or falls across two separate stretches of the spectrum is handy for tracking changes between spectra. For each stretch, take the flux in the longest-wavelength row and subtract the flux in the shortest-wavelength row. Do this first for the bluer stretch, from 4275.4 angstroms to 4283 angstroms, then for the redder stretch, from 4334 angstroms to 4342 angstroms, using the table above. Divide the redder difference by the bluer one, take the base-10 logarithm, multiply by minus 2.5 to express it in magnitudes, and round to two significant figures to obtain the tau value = -2.1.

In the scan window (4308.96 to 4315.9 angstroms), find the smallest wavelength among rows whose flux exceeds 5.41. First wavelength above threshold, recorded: 4315.41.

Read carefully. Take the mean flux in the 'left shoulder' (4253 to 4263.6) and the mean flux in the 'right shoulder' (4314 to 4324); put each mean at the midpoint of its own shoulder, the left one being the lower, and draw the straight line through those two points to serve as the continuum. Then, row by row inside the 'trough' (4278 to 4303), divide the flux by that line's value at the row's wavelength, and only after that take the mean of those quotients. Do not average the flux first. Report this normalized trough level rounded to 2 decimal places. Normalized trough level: 0.87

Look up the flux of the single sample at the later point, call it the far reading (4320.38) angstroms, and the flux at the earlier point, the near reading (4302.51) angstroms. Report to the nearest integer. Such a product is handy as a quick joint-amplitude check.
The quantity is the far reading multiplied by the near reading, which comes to 24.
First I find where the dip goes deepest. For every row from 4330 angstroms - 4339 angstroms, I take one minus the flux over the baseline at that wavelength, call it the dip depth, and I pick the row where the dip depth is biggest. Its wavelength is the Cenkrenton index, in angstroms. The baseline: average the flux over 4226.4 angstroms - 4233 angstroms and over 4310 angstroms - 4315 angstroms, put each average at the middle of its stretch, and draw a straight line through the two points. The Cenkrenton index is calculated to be 4330.34 angstroms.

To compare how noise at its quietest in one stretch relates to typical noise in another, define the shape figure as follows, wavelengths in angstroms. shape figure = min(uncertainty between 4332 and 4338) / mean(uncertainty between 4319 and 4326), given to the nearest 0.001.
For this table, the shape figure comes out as 0.978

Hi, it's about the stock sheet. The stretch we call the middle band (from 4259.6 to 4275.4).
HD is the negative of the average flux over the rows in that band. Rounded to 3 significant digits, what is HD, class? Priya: -5.79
